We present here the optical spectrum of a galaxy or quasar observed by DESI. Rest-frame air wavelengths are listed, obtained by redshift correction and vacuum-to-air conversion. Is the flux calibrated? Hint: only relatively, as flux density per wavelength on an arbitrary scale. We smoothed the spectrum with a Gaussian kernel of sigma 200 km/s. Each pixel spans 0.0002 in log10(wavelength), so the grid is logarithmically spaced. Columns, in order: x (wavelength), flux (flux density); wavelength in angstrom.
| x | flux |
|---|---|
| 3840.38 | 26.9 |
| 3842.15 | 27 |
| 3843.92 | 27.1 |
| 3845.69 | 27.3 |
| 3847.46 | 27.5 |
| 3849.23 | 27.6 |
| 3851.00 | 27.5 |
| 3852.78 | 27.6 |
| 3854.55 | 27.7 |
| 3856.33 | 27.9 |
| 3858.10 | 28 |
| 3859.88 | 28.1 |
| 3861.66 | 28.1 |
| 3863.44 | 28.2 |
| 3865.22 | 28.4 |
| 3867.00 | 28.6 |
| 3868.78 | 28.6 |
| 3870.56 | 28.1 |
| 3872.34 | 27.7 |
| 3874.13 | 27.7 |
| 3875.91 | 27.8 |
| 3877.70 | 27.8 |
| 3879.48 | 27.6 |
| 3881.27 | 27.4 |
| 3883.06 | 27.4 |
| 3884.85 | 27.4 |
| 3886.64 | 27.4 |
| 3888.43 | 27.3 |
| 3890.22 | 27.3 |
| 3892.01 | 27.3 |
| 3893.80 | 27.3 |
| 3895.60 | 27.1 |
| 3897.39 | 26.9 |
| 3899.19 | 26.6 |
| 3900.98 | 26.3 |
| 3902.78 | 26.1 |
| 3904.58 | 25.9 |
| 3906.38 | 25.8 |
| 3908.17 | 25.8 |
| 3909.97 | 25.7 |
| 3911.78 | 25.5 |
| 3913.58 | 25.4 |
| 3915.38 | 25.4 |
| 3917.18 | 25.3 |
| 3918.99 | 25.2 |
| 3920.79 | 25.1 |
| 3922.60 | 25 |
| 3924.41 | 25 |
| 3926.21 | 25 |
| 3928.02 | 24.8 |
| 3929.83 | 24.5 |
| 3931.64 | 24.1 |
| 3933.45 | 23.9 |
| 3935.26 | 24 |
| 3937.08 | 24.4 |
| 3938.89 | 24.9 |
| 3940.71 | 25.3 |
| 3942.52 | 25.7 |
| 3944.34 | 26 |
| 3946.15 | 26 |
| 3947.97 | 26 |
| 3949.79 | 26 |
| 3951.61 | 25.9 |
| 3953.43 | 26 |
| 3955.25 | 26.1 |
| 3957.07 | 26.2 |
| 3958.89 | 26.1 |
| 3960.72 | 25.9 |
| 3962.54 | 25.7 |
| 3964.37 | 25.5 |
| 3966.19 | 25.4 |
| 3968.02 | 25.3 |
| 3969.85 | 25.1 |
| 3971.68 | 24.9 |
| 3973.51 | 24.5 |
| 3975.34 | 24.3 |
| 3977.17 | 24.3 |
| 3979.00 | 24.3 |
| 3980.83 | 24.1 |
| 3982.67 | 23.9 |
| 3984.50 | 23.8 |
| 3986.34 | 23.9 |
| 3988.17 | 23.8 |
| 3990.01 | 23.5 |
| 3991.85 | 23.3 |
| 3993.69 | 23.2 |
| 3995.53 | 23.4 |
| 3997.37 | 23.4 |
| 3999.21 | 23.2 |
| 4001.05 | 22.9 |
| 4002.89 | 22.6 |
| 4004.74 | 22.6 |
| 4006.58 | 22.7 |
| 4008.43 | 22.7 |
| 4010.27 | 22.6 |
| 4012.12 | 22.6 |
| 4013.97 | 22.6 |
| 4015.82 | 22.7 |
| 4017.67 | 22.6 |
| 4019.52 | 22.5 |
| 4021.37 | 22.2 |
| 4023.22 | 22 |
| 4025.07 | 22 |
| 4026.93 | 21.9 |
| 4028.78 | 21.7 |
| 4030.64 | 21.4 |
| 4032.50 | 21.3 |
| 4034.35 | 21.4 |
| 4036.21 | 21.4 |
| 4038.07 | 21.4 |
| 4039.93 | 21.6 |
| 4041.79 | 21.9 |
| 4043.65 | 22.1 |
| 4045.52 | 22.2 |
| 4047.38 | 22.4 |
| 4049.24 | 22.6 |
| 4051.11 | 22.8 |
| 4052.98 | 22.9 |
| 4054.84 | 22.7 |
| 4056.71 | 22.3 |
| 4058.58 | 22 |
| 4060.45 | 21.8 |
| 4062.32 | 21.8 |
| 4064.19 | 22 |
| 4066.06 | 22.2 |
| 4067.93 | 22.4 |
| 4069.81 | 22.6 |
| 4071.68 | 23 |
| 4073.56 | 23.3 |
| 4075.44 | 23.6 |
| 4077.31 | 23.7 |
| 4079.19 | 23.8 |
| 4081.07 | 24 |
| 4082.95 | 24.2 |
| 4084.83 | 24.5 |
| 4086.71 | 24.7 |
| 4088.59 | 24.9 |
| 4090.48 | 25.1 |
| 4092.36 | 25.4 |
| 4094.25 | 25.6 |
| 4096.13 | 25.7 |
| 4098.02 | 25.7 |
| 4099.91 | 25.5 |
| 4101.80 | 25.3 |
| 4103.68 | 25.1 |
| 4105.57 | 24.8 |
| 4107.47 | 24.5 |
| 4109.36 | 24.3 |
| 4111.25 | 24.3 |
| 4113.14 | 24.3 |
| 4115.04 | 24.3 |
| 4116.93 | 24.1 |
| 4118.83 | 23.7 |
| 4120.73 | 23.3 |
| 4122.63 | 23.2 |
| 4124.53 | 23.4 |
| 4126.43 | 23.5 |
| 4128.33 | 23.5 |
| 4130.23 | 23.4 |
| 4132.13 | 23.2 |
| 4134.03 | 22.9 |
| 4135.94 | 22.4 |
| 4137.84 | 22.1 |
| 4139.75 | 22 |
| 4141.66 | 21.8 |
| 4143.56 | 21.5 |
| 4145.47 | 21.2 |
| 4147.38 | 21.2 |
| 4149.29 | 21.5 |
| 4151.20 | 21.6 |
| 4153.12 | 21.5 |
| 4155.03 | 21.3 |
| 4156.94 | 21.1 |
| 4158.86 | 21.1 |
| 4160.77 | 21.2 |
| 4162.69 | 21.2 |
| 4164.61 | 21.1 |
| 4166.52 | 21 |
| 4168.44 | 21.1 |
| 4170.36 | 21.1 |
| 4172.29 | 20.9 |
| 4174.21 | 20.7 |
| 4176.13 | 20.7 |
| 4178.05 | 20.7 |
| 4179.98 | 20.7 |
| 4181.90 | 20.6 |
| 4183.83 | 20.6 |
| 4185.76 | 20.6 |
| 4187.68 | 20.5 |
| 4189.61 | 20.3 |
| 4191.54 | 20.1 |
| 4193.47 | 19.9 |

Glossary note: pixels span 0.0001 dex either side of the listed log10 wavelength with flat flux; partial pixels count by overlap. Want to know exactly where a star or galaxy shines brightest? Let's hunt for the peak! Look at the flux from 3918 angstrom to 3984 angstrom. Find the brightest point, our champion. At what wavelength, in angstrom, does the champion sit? 3957.07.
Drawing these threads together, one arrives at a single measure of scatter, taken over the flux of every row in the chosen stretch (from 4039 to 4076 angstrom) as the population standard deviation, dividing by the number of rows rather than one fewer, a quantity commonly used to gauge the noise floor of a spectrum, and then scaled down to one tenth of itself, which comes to 0.05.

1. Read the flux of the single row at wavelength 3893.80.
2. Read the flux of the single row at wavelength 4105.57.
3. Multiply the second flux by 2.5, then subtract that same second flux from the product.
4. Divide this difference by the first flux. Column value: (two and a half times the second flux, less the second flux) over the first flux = 1.36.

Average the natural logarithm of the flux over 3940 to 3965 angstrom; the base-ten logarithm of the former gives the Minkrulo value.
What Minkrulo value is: 0.512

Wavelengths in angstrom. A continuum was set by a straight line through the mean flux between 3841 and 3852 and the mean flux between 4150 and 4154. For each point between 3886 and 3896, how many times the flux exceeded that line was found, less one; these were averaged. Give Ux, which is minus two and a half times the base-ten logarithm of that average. 3.8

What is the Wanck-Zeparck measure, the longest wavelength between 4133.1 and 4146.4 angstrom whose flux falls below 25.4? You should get 4145.47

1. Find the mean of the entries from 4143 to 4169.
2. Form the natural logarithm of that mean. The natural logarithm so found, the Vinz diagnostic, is 3.06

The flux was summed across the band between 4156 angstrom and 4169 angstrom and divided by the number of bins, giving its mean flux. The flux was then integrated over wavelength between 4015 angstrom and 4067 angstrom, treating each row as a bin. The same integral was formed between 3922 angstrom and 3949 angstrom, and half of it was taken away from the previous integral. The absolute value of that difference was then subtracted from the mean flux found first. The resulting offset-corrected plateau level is -789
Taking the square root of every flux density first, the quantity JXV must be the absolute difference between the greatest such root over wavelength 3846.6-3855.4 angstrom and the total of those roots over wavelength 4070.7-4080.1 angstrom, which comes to 19.0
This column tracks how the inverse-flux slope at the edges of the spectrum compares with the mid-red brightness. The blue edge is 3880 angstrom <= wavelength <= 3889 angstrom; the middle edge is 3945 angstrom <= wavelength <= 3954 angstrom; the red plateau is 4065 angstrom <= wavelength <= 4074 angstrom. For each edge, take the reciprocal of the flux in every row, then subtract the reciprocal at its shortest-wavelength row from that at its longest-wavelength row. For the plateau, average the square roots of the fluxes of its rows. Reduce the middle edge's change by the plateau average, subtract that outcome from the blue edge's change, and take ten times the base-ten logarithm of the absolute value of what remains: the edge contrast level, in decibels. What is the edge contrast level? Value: 6.78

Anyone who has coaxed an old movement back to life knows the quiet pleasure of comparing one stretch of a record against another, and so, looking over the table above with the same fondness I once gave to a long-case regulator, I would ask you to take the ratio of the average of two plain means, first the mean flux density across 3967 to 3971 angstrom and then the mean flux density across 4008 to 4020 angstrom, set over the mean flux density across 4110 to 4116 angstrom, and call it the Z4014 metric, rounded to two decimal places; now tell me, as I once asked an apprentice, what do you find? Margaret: 0.98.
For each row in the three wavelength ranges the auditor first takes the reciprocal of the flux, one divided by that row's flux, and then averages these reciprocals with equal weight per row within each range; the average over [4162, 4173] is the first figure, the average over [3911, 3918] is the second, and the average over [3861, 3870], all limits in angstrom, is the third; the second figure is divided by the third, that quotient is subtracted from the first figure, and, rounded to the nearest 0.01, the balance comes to -1.07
